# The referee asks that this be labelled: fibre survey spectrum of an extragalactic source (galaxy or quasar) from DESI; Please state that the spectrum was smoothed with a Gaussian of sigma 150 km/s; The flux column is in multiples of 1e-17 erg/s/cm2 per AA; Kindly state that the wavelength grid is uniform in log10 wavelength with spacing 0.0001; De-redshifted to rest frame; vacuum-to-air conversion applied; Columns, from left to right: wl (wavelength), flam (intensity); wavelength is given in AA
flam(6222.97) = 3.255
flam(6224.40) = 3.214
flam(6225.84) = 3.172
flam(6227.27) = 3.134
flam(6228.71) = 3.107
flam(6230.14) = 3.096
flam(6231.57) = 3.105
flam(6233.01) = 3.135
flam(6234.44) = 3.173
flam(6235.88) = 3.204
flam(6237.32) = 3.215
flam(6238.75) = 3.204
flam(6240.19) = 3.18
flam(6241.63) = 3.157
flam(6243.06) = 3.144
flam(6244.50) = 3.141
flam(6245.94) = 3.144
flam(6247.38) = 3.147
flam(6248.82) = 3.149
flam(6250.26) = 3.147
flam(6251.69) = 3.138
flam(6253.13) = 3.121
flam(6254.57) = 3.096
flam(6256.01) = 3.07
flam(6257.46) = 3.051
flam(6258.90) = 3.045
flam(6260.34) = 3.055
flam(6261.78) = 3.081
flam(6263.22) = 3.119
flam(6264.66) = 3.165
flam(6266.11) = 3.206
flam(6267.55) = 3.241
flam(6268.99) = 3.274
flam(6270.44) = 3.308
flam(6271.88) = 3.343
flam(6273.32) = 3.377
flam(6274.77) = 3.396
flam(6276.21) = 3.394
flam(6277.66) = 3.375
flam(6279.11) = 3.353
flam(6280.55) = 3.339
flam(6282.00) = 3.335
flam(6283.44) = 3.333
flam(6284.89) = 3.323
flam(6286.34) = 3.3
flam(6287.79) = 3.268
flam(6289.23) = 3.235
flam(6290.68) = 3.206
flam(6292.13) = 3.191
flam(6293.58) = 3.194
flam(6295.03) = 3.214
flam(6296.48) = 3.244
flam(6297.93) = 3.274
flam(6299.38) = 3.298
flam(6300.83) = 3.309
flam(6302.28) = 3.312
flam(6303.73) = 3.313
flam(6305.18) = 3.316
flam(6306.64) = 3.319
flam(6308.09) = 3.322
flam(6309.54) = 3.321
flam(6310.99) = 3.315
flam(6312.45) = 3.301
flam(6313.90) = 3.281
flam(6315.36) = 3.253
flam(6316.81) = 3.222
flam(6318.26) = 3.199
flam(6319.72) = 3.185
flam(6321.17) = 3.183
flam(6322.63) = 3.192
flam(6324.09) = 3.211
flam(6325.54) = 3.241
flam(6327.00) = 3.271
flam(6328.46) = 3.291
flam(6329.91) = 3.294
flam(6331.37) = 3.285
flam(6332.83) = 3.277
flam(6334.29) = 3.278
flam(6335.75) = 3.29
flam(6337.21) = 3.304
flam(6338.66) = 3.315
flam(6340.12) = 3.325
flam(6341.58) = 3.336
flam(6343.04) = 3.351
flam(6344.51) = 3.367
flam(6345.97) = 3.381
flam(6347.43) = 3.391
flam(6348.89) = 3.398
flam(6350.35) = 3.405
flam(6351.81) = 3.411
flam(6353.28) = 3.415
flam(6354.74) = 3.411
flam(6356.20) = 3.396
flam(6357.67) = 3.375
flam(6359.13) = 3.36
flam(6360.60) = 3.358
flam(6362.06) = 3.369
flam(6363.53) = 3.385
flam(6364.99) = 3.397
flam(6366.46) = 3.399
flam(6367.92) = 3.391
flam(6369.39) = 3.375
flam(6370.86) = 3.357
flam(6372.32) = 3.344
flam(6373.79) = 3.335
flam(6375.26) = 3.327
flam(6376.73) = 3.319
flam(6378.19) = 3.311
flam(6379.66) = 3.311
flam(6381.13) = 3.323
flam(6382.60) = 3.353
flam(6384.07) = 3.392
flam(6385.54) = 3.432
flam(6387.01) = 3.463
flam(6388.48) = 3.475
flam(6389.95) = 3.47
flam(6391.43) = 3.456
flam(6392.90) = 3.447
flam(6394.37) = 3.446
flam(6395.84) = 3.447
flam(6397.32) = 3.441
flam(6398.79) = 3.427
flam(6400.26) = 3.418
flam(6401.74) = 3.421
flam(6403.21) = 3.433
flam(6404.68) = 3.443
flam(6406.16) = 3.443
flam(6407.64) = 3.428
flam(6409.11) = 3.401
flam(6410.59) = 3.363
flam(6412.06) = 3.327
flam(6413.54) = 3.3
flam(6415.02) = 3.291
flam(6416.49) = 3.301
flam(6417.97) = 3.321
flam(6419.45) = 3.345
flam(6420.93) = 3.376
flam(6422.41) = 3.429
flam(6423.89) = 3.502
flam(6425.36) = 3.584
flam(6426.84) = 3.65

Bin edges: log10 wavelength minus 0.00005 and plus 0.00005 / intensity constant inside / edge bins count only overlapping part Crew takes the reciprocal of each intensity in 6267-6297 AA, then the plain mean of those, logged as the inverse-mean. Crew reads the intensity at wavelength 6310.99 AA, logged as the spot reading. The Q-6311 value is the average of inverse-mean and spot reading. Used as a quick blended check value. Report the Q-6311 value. 1.81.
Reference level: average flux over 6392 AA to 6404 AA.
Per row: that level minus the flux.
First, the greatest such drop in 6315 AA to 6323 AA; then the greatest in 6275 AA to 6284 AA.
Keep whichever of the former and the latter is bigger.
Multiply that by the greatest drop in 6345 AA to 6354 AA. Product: 0.014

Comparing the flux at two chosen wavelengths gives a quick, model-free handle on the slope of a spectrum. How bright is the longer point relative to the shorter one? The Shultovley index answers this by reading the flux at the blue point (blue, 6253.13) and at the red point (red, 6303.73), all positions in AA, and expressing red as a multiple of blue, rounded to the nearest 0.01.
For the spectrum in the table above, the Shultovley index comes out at 1.06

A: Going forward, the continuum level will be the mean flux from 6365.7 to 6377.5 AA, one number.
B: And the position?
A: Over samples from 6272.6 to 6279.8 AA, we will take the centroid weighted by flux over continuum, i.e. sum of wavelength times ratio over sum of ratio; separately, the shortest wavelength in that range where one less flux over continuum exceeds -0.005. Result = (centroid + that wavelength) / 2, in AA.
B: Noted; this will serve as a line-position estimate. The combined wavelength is 6277.7 AA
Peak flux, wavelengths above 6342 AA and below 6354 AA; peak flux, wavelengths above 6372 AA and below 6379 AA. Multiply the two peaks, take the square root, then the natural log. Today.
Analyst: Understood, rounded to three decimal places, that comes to 1.218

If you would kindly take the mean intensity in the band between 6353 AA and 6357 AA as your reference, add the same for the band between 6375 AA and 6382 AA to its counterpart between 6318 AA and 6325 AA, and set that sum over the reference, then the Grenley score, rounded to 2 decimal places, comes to 1.91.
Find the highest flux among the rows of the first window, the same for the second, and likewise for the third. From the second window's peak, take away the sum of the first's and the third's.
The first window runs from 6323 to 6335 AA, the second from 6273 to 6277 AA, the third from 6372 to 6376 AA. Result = -3.24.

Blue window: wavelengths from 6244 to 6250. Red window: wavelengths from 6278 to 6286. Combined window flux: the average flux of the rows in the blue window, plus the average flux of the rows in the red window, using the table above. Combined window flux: 6.48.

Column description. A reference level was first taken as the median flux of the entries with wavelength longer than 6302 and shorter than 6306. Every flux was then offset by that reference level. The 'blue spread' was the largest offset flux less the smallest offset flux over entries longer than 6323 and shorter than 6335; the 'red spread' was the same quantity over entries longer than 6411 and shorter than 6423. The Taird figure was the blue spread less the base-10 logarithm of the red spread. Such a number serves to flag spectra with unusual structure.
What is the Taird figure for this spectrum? 0.9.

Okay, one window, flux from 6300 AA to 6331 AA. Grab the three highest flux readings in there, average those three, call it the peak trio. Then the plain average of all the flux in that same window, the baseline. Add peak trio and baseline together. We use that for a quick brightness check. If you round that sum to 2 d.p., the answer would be 6.59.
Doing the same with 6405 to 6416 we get 6.79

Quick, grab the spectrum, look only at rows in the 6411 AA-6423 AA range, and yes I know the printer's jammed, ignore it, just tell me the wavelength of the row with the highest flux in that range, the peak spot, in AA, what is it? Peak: 6422.41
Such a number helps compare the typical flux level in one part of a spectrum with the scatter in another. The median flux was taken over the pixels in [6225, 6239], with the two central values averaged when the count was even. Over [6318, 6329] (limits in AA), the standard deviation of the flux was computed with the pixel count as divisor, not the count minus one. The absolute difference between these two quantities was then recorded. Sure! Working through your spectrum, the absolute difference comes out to 3.11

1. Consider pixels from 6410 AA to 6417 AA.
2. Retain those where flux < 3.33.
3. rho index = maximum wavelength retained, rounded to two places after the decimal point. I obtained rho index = 6416.49 AA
